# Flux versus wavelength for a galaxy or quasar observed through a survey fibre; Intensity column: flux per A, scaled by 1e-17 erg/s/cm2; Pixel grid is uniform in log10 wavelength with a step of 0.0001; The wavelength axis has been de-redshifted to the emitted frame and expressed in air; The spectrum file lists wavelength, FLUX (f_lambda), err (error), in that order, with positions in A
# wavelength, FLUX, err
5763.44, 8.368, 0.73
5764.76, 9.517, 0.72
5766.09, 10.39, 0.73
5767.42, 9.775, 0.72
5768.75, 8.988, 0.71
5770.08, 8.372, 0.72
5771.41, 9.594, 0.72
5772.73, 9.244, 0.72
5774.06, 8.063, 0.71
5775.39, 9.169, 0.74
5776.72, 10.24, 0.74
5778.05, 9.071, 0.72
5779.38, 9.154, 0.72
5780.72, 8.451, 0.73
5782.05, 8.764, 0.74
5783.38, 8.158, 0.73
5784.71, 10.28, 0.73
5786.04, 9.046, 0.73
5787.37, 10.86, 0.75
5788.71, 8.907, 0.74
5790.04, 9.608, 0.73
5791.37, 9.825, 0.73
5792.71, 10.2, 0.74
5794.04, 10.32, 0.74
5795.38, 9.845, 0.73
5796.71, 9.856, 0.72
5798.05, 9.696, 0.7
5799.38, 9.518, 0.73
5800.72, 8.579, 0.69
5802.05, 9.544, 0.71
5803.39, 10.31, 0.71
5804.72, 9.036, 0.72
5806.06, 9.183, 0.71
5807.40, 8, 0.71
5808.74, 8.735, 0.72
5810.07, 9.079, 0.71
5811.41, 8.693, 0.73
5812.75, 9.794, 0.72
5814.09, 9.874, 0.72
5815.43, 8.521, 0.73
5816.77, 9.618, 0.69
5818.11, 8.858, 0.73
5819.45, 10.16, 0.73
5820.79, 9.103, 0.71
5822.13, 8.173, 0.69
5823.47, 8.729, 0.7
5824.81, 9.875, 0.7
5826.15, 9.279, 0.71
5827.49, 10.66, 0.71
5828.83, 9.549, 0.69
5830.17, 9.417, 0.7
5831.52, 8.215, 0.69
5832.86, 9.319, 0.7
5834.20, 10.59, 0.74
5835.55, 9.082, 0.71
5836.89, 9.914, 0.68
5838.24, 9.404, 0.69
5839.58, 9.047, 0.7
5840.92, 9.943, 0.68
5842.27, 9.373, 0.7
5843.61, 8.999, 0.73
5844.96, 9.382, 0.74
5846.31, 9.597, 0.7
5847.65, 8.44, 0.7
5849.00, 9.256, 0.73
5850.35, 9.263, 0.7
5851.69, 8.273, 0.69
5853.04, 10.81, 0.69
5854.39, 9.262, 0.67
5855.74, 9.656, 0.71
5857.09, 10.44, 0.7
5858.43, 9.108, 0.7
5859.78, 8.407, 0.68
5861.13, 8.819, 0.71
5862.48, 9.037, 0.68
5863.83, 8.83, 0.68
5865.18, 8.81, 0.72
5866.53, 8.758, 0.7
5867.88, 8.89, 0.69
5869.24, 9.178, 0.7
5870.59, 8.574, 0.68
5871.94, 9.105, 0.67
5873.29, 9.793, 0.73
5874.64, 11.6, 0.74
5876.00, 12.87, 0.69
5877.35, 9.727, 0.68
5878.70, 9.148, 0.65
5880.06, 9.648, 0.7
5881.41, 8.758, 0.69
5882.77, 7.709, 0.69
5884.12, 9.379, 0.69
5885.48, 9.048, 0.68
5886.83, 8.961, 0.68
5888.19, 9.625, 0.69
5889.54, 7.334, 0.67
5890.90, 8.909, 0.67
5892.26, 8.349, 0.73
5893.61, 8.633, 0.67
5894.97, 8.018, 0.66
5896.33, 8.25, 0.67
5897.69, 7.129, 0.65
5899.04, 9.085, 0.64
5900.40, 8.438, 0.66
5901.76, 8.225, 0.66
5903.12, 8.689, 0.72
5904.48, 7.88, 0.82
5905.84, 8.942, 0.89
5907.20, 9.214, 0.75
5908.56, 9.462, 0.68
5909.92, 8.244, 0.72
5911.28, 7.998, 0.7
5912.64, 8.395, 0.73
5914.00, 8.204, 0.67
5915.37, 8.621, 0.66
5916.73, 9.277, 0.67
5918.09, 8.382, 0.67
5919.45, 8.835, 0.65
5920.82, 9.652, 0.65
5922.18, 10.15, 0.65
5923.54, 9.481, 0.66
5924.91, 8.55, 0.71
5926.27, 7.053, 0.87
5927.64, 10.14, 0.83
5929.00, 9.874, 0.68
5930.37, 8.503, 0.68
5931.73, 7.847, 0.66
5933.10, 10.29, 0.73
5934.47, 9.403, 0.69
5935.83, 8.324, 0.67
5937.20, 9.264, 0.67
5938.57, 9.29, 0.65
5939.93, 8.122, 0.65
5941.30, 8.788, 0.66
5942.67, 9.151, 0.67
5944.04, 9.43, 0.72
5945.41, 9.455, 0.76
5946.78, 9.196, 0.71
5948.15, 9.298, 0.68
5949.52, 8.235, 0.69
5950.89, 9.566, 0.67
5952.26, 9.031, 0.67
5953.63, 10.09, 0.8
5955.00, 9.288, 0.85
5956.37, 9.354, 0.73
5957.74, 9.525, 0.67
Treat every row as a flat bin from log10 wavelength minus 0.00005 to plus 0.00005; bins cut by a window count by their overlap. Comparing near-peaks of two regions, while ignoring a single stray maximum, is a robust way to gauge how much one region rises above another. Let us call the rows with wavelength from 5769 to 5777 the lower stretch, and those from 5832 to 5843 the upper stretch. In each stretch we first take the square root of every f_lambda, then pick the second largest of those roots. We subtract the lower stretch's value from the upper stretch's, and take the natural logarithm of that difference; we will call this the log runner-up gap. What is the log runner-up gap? -2.9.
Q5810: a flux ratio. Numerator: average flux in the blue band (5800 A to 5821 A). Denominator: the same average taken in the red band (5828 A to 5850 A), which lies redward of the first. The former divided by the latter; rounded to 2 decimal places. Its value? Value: 0.98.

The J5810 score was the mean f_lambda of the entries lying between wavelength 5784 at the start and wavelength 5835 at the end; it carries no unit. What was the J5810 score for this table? 9.4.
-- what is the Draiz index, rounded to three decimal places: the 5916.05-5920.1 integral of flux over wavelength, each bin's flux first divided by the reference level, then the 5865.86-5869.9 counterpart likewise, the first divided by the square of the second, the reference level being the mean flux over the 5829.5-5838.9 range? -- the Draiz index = 0.259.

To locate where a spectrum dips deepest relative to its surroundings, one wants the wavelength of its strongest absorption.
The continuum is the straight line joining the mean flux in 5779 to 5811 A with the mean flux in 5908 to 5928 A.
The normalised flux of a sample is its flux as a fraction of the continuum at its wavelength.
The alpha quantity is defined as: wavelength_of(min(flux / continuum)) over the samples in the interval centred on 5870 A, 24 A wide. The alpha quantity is 5859.78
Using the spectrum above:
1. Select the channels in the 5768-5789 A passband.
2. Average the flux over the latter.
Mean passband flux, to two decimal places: 9.15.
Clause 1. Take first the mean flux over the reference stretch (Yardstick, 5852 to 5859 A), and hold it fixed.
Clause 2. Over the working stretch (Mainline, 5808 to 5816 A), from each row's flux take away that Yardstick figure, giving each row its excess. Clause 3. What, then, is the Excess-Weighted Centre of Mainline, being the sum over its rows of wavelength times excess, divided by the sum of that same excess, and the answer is 5811.7 A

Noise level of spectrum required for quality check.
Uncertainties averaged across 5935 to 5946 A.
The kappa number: 0.68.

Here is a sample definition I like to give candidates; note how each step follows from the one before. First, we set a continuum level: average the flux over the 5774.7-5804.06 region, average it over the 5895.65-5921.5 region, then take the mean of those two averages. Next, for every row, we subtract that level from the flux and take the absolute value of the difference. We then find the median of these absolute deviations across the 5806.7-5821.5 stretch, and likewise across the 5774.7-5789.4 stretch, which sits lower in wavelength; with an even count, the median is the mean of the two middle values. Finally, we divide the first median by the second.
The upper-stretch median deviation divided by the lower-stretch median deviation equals 1.9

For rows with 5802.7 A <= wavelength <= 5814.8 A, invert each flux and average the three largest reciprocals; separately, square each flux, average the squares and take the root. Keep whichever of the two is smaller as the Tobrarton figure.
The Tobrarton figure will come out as 0.118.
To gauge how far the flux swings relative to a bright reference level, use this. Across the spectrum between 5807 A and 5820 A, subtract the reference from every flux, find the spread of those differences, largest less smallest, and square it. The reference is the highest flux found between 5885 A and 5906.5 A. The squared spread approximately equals 4.7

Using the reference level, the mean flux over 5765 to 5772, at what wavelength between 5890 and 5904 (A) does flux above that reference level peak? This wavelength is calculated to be 5899.04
